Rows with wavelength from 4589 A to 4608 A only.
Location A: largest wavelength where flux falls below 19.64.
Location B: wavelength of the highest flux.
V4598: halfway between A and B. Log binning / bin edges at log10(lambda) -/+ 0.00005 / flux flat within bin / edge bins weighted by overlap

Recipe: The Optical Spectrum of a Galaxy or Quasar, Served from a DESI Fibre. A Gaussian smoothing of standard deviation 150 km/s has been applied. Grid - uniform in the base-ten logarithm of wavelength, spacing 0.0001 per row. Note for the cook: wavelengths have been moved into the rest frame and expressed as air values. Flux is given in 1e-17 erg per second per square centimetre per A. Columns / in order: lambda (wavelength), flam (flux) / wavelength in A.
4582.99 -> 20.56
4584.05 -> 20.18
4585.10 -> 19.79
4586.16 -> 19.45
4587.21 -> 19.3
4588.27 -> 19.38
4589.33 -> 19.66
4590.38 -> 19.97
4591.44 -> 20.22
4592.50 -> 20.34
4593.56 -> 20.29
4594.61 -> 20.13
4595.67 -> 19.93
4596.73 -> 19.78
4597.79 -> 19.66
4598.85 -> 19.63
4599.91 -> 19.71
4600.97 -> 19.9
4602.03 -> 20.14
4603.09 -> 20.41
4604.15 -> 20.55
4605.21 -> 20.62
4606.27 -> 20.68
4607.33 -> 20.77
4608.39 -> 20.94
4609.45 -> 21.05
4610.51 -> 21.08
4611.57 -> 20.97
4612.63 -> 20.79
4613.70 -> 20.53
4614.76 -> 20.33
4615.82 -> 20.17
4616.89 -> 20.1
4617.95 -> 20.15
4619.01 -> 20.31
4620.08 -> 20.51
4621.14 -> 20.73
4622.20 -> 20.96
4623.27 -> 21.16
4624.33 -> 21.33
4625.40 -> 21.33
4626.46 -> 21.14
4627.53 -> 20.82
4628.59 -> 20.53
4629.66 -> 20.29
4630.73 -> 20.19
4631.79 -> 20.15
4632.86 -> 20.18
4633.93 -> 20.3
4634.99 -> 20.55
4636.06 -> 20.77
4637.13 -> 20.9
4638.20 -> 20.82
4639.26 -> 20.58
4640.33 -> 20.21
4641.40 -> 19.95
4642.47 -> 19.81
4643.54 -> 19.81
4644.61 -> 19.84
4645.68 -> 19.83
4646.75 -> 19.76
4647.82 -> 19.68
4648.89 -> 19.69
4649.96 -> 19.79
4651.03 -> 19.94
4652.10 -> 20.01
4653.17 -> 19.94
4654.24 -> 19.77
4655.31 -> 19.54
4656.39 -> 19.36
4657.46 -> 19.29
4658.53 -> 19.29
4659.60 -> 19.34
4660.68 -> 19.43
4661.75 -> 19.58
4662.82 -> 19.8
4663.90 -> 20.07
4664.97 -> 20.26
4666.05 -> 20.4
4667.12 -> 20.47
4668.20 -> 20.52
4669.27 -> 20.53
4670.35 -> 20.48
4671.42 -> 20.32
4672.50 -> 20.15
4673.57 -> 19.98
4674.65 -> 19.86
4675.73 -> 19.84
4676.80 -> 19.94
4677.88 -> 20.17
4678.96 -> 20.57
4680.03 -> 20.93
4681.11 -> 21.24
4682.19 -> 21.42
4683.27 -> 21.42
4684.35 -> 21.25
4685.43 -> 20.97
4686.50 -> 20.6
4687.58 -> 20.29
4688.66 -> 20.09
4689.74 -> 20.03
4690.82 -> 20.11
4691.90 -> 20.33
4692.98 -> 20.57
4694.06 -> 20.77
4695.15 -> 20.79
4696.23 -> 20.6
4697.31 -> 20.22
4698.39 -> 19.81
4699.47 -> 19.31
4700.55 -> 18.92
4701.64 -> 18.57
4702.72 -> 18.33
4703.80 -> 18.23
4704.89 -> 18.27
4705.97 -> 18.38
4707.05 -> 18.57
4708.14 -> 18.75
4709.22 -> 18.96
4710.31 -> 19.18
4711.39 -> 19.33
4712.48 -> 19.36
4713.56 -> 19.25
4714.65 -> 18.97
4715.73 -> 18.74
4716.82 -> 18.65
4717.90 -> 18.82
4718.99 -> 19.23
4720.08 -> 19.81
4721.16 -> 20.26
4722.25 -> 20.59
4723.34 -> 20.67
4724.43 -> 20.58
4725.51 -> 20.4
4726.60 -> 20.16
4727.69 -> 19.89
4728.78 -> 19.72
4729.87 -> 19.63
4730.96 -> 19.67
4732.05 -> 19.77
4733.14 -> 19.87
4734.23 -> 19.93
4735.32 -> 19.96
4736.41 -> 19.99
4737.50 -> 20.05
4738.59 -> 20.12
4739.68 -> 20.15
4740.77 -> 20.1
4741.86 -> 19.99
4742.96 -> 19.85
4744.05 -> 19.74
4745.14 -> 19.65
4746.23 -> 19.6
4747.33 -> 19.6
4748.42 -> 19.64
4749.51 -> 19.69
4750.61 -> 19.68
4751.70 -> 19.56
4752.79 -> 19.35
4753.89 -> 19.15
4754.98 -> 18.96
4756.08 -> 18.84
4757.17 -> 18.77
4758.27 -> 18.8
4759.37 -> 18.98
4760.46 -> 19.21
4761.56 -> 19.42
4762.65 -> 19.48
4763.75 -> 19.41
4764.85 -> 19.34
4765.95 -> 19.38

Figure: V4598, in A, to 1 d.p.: 4603.1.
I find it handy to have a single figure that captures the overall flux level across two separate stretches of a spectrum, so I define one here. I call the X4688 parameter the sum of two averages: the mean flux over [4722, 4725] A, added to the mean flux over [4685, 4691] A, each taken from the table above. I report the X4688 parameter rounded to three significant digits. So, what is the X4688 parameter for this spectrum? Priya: 41.0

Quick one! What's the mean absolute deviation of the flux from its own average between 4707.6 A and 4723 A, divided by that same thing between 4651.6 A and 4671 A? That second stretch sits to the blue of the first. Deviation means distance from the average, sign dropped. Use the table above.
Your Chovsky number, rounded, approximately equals 1.04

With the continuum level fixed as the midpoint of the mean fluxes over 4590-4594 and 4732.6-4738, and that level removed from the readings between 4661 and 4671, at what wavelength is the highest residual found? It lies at 4669.27 A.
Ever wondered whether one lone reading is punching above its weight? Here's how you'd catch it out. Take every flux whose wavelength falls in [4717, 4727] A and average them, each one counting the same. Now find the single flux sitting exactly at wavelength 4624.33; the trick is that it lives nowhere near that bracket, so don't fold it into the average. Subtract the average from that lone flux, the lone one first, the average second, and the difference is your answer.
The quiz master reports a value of 1.3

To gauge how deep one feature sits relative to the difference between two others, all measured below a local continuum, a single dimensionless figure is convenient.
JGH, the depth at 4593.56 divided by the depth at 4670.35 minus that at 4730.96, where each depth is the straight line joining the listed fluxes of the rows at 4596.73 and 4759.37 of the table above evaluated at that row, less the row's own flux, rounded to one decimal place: 1.0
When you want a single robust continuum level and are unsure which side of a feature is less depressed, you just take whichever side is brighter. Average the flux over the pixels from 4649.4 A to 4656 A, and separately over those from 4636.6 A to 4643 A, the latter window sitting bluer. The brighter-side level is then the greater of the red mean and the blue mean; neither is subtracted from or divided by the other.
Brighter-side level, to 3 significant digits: 20.4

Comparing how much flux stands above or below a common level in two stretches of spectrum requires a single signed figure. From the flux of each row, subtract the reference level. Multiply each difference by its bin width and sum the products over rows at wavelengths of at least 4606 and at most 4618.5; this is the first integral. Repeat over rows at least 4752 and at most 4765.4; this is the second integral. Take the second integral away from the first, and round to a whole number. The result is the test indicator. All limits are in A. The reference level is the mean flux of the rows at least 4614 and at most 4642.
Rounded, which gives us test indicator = 20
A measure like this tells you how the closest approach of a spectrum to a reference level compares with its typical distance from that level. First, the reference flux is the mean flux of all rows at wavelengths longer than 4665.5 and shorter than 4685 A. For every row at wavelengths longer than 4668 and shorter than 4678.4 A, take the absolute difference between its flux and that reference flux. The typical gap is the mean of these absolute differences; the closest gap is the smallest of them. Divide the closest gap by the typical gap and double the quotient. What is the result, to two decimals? 0.02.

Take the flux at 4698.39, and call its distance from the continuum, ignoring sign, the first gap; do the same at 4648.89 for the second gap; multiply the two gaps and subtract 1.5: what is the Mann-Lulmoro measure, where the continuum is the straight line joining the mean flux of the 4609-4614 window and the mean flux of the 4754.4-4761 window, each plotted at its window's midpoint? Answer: -1.4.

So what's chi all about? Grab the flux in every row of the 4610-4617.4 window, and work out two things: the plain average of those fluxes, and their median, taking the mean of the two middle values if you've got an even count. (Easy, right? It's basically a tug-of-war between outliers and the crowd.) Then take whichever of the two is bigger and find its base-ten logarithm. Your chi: 1.313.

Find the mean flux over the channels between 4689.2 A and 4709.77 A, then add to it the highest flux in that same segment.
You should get 40.2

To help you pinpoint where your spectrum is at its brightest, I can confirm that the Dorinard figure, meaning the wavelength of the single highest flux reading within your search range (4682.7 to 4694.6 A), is 4683.27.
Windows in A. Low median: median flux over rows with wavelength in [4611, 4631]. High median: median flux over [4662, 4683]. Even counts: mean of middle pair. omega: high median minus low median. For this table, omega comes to -0.2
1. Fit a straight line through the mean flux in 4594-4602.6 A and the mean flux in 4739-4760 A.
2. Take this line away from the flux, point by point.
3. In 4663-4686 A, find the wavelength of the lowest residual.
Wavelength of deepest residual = 4675.73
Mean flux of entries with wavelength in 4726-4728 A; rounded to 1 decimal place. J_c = 20.0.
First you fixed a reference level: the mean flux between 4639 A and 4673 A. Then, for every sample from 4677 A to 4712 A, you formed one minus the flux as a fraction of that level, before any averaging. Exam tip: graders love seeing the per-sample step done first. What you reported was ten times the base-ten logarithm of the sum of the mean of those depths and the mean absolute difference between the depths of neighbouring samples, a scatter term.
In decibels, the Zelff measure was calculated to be -19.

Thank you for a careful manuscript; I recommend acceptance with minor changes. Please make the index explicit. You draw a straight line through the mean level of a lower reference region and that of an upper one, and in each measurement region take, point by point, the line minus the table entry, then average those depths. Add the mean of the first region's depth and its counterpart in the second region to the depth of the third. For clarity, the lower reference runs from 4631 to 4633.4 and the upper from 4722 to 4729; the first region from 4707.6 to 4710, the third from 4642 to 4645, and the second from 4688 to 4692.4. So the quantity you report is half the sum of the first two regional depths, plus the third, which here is 1.1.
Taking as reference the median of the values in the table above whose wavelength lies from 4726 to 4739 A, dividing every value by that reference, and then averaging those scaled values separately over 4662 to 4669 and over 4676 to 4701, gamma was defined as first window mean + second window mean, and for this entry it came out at 2.04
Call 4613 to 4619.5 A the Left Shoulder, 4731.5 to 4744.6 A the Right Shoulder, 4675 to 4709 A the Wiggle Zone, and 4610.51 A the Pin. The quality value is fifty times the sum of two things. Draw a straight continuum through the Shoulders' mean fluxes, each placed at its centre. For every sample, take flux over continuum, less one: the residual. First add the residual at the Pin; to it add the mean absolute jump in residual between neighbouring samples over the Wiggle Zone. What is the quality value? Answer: 2.5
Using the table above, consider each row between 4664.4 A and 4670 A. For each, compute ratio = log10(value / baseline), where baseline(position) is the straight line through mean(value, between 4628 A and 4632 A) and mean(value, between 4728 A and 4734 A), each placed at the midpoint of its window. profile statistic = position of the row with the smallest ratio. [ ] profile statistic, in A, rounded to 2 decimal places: 4664.97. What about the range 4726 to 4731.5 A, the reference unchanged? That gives 4729.87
